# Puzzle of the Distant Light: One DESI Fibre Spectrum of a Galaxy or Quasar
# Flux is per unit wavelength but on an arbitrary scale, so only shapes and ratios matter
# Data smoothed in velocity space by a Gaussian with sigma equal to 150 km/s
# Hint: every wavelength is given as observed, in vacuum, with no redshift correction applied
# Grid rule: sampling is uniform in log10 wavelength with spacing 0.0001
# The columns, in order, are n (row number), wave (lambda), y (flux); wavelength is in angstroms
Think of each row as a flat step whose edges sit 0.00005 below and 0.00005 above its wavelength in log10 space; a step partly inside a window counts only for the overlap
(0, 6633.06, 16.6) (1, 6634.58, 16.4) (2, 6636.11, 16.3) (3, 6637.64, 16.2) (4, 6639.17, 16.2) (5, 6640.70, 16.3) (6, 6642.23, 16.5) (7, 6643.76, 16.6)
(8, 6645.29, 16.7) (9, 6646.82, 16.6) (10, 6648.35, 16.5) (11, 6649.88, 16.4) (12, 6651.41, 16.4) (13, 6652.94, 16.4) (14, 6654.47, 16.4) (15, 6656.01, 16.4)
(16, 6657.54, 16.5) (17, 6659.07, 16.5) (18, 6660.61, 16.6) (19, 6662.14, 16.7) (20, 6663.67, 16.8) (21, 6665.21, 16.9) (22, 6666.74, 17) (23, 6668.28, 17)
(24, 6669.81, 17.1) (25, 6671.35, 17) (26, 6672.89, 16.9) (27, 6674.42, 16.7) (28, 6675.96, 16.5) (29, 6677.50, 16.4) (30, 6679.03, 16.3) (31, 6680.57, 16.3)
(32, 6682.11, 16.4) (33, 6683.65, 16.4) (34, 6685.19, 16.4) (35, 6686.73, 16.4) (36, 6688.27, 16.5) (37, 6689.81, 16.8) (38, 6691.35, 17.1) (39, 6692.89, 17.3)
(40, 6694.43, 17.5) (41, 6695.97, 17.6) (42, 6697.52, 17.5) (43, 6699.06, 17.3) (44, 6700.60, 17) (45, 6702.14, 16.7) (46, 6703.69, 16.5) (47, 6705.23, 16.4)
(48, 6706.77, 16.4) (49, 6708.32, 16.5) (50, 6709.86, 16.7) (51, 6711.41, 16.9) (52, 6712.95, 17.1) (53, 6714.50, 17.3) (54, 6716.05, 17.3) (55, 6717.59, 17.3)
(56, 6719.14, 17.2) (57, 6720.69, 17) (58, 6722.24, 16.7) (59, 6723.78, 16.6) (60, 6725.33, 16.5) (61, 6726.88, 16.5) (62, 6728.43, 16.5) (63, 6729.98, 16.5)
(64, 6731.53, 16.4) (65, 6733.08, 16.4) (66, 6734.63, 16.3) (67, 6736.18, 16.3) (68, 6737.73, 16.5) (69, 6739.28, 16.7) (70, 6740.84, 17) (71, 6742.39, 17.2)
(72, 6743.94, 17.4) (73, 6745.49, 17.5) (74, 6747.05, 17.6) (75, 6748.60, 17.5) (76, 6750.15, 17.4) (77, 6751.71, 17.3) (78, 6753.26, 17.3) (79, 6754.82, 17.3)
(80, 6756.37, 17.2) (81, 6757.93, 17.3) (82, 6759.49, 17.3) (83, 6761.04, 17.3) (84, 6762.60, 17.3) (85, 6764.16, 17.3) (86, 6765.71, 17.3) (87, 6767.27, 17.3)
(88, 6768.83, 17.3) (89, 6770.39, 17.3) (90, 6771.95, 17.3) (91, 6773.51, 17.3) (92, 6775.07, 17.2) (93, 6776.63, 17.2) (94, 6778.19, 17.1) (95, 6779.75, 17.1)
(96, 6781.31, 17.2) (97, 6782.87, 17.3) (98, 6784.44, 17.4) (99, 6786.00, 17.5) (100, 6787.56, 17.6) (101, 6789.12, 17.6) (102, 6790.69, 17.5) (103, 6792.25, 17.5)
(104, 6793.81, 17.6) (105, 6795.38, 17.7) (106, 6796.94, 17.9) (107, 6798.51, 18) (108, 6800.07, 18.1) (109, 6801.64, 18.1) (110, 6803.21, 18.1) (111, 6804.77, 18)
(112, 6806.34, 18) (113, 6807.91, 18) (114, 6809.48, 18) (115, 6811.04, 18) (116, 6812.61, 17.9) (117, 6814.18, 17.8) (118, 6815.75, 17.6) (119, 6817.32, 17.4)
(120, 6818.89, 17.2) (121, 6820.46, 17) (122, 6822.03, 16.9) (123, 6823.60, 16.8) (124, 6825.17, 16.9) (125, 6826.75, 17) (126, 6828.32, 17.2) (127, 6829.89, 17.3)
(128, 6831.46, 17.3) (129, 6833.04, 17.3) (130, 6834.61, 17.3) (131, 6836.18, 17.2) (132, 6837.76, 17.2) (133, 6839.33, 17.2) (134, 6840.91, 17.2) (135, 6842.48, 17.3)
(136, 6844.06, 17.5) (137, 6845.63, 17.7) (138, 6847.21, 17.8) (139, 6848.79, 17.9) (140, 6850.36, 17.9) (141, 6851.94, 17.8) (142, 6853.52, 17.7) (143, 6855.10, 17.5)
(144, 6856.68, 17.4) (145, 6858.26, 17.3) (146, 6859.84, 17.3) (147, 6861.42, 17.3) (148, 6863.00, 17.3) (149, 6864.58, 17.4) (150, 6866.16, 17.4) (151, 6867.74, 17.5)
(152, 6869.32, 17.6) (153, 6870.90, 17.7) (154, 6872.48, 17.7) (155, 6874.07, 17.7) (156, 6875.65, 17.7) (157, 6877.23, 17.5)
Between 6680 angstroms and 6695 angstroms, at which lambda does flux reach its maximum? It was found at 6694.43 angstroms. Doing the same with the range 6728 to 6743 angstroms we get 6742.39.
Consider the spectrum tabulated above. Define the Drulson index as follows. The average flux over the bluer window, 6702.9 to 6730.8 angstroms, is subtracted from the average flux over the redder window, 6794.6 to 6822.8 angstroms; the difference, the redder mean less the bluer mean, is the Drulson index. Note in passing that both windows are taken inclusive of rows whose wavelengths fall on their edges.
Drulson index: 0.99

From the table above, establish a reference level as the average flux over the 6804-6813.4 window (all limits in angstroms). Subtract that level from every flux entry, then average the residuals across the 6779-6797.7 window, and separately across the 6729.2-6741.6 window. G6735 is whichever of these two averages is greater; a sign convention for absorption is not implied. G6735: -0.49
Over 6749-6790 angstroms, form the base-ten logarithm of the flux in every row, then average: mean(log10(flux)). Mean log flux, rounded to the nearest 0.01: 1.24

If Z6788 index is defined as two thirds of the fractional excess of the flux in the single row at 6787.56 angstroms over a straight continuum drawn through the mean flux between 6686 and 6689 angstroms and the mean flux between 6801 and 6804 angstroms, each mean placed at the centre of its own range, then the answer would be -0.011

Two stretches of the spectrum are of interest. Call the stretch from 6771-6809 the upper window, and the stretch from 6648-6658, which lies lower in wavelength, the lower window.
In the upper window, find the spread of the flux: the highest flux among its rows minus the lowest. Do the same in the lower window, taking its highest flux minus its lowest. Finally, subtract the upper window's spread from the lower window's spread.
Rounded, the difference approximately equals -0.9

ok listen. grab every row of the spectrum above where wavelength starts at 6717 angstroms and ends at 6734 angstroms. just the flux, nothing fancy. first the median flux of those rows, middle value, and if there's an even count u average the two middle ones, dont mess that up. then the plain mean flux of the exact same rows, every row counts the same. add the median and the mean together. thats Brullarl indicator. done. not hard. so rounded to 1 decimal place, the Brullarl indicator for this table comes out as 33.2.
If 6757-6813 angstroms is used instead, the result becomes 35.0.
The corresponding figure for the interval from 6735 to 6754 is 34.4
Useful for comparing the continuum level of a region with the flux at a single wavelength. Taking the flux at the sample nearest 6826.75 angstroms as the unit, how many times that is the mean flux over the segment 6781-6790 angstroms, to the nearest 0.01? 1.03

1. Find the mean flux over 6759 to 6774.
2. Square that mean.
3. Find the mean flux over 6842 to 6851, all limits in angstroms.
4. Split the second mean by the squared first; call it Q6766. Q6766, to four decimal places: 0.0591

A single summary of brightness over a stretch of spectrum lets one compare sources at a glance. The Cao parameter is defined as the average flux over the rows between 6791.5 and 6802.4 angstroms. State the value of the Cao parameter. 17.8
